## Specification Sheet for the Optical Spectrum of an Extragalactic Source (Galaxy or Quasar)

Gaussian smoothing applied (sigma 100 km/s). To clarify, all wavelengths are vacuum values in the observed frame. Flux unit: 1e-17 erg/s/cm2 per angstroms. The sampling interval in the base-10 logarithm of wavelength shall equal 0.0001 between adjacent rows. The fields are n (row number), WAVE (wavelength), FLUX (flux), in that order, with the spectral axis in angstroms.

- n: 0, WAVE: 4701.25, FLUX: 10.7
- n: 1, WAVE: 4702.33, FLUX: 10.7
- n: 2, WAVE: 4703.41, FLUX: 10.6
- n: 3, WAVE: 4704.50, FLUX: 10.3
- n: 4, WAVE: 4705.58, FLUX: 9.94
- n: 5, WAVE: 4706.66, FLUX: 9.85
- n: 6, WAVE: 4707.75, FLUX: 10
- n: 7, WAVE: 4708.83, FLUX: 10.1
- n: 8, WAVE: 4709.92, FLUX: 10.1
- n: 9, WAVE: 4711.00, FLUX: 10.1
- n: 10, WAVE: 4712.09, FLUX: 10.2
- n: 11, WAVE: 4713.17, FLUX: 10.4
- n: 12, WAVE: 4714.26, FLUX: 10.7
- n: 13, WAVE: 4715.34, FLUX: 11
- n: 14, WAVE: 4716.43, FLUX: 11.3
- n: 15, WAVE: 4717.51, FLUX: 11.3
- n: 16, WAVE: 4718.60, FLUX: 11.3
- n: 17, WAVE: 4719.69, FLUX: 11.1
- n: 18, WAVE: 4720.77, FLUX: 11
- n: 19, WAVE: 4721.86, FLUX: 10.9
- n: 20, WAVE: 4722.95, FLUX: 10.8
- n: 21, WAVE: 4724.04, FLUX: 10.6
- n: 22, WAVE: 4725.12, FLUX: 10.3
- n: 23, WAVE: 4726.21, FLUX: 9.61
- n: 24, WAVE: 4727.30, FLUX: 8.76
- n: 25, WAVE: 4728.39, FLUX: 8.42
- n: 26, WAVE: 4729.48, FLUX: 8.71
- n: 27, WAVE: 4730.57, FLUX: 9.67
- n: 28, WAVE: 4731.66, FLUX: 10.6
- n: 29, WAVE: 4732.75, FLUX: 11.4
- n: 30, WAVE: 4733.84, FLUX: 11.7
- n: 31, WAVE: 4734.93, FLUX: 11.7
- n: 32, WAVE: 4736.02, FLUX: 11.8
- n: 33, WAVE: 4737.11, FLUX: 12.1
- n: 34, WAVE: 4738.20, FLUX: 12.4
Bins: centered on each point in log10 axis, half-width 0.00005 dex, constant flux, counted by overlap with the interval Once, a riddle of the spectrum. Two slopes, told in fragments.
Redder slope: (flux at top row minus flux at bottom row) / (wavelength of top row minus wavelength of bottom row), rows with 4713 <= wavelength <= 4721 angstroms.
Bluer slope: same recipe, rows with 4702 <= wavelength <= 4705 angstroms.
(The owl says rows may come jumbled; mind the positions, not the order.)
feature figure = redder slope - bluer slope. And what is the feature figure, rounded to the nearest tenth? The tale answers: 0.3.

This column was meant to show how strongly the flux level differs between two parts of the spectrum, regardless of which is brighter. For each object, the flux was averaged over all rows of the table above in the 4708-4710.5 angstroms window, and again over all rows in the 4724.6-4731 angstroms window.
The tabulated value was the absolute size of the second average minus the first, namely 0.9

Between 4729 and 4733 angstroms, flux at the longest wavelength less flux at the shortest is 2.7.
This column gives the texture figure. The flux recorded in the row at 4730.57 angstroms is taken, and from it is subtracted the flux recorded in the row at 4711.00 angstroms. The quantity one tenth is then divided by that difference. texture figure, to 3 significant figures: -0.233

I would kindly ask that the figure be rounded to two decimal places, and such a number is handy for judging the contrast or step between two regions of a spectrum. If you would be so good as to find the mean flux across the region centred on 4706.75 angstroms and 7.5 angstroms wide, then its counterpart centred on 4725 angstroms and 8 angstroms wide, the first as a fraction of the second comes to 1.02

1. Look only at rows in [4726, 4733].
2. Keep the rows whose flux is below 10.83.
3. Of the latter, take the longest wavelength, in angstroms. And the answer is 4731.66 angstroms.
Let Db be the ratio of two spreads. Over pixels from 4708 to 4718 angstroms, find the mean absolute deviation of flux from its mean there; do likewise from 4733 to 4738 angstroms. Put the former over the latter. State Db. 3.21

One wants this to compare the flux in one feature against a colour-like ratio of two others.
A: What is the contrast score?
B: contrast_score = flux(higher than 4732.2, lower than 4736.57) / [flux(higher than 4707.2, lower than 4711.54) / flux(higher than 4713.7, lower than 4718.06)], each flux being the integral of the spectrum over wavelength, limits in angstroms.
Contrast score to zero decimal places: 56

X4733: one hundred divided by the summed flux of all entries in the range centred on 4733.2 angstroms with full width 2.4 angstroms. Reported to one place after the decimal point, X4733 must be 4.3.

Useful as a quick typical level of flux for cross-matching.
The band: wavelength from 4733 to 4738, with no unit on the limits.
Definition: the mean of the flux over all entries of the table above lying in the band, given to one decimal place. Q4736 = 11.8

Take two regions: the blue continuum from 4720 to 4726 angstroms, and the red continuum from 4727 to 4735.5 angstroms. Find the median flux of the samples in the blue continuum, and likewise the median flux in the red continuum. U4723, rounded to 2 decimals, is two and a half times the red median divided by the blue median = 2.35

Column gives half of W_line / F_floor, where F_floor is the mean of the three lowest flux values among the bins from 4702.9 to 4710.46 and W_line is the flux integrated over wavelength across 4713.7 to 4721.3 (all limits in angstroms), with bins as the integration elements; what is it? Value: 4.25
